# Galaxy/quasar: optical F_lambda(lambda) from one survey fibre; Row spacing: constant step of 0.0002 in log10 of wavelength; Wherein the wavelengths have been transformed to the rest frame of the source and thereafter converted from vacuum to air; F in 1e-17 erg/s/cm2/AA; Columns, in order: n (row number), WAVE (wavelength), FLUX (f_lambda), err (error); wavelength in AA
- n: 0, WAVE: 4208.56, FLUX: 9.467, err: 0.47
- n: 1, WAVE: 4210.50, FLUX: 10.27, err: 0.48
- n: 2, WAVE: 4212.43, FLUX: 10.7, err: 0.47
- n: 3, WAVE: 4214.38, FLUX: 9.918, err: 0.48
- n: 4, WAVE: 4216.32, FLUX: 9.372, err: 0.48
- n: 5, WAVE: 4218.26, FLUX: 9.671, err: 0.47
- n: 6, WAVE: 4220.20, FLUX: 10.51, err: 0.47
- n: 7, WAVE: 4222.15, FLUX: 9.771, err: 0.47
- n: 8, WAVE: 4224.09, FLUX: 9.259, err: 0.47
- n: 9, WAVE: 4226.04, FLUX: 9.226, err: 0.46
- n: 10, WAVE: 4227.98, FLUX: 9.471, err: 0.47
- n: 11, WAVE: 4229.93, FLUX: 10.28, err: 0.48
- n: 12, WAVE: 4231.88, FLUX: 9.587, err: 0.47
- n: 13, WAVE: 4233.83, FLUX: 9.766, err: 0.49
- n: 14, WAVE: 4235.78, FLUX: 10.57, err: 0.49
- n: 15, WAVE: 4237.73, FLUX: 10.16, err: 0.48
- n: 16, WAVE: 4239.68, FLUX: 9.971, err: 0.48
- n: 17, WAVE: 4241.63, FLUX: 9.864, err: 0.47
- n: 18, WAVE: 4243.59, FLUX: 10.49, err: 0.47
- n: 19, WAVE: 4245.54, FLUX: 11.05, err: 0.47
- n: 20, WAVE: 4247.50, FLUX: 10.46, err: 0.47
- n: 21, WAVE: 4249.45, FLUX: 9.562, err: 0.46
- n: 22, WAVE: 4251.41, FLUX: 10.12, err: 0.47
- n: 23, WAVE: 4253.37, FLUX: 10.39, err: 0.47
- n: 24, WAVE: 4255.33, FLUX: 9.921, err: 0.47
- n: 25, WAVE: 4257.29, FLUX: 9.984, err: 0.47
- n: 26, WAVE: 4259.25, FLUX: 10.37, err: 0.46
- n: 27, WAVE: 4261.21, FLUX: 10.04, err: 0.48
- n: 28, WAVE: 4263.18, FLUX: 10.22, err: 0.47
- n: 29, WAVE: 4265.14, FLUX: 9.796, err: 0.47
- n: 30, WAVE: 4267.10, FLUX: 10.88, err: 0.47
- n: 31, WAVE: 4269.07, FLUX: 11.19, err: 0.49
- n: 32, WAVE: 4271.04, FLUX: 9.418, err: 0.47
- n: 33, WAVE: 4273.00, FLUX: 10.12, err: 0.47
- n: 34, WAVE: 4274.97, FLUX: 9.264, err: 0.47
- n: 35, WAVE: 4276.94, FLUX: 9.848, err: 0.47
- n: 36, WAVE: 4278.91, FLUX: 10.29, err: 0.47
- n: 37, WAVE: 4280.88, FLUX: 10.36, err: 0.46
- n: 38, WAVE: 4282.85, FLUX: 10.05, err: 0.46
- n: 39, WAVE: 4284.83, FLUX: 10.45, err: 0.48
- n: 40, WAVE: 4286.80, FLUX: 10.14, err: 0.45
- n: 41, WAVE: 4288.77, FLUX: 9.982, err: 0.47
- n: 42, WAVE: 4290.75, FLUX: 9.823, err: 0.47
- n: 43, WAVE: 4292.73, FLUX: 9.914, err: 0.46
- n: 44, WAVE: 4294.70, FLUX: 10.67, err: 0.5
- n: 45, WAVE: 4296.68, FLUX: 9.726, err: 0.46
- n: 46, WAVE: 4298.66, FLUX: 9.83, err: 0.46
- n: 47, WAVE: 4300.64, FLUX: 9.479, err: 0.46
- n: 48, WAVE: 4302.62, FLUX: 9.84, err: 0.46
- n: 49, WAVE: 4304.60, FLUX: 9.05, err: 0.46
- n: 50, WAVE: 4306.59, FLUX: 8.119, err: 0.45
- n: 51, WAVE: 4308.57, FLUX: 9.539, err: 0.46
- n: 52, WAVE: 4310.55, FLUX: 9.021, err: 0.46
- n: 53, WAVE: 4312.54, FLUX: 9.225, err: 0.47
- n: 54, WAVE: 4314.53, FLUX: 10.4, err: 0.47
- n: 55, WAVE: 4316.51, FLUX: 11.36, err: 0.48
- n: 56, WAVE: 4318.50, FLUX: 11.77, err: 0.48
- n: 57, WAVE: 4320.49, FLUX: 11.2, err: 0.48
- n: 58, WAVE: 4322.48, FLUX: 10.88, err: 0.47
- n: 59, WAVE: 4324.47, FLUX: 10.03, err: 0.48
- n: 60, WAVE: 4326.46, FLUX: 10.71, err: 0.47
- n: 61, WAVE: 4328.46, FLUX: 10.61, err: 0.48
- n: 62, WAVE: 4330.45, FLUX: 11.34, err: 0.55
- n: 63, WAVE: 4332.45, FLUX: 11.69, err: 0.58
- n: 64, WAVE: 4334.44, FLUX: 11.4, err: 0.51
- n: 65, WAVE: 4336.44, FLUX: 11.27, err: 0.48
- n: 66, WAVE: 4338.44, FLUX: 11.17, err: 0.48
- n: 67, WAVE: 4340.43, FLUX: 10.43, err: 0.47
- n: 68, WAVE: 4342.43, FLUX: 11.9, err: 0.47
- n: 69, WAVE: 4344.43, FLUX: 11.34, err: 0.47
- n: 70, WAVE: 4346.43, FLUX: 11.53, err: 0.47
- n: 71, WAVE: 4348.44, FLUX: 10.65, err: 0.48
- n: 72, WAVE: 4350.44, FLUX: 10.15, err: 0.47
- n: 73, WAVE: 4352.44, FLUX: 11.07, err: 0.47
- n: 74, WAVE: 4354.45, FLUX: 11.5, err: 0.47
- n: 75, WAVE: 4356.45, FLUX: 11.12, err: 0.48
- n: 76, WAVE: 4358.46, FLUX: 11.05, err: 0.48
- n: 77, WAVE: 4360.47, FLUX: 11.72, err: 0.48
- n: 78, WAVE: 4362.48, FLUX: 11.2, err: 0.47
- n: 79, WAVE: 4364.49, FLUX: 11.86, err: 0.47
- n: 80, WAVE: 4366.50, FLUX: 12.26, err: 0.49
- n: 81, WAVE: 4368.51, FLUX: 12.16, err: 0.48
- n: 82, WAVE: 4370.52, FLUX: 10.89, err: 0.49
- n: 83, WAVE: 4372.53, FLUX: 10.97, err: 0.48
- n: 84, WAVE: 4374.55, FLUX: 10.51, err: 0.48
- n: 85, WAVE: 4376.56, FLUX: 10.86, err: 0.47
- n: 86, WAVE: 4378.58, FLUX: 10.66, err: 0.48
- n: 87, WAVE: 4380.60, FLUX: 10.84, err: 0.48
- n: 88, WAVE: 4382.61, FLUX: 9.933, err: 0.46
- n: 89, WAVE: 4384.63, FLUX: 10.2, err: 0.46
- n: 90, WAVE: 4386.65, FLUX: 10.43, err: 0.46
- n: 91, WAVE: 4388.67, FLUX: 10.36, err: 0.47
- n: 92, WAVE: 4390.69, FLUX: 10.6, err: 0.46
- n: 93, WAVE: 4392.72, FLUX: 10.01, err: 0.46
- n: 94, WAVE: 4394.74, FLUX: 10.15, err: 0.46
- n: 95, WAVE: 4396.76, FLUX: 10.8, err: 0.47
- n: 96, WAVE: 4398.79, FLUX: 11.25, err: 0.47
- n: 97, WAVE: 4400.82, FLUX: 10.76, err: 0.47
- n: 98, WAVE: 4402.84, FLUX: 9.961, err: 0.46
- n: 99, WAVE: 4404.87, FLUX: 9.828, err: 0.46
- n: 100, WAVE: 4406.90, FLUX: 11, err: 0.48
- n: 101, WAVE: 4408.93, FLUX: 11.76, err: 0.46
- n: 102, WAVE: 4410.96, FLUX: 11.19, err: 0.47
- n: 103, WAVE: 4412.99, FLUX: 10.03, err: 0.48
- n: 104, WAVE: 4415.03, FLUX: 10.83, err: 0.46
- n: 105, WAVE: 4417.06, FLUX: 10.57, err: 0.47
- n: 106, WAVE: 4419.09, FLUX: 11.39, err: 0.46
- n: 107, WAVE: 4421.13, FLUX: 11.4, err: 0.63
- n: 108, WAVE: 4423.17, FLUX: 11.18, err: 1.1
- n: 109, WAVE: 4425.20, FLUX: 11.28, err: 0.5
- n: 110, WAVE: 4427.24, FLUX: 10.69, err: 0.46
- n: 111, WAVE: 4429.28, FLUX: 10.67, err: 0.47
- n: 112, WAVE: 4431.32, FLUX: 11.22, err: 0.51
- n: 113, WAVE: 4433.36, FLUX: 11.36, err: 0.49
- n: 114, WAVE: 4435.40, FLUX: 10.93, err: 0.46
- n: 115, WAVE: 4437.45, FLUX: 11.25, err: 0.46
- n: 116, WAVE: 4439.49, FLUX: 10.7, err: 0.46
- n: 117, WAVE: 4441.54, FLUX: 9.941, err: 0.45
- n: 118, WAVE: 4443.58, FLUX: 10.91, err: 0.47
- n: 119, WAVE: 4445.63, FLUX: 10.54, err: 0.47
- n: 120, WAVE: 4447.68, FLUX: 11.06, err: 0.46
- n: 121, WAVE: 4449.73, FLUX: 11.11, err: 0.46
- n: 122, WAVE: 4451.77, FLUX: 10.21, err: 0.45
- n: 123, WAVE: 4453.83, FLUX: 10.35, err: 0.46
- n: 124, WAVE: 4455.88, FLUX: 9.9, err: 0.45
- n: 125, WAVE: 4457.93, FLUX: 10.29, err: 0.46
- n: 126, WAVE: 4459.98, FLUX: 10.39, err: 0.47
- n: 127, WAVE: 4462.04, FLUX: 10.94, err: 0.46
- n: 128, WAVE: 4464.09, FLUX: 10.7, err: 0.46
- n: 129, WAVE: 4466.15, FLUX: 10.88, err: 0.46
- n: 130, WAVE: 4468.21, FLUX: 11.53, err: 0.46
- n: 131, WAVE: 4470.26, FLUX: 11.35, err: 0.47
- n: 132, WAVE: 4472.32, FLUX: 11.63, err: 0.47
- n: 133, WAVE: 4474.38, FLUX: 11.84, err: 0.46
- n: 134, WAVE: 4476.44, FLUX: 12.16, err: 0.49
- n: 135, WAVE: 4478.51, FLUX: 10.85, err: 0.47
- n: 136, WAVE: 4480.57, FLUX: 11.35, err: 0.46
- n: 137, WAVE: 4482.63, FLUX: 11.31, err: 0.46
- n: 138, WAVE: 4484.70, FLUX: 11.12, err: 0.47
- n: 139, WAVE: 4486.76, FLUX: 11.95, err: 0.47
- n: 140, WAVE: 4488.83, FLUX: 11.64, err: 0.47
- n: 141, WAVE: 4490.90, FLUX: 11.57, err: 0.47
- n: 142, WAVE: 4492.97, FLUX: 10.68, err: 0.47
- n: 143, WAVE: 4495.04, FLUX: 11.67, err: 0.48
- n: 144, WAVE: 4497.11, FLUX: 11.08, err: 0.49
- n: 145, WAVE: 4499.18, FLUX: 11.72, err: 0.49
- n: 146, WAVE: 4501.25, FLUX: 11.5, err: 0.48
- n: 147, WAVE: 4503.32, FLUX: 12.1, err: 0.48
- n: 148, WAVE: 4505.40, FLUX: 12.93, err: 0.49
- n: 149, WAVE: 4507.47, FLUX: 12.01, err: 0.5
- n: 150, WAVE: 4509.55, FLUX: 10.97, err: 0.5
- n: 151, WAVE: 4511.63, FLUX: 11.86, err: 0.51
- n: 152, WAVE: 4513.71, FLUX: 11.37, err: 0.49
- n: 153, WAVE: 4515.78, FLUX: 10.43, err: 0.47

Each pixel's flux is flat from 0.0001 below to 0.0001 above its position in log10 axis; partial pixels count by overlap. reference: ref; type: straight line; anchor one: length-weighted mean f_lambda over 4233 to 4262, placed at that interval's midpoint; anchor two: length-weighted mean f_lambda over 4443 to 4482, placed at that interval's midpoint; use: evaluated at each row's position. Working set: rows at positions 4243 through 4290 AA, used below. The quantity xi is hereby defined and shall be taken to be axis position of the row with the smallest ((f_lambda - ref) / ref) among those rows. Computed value 4274.97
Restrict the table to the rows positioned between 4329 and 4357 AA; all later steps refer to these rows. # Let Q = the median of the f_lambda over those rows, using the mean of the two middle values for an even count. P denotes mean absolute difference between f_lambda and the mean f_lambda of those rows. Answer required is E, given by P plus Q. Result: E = 11.7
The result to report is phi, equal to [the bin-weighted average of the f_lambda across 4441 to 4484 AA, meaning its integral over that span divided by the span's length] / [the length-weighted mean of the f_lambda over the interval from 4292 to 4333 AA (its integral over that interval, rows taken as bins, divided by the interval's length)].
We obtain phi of 1.07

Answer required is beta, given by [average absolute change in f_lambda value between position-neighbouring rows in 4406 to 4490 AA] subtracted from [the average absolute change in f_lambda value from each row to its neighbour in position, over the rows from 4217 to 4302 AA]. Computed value 0.04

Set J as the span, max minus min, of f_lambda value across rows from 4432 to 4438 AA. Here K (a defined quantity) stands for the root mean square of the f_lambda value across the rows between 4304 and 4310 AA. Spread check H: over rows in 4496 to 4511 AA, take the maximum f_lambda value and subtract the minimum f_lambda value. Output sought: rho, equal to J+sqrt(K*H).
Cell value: 4.6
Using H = 1.96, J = 0.43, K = 8.9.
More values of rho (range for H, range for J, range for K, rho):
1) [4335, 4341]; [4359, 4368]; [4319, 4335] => 4.1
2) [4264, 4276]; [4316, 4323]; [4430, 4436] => 5.5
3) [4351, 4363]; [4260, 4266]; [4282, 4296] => 3.0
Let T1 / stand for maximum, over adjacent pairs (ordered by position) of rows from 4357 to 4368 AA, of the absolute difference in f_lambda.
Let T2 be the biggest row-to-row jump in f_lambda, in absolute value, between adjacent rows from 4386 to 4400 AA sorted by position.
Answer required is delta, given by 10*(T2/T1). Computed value 9.7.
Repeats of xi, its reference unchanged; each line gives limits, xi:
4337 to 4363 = 4350.44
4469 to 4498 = 4492.97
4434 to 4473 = 4455.88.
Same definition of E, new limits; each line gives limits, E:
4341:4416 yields 11.4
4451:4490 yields 11.7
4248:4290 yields 10.4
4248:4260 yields 10.3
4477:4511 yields 12.0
